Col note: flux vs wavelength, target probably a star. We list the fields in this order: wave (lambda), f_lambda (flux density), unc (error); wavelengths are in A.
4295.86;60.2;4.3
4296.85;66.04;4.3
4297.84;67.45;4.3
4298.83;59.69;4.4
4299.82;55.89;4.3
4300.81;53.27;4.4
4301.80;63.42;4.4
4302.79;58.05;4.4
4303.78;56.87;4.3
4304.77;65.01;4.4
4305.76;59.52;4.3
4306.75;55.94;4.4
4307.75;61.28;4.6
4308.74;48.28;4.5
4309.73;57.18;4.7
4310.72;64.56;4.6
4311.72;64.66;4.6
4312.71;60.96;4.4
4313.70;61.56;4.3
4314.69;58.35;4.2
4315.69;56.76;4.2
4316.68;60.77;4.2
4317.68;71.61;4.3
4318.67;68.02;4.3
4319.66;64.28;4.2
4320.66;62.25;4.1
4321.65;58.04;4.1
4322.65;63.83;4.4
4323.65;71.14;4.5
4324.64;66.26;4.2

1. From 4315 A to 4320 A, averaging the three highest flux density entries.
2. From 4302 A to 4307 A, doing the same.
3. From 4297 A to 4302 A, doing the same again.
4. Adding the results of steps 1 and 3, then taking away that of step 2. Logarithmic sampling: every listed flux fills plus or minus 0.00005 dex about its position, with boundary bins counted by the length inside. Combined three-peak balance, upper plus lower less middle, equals 70.6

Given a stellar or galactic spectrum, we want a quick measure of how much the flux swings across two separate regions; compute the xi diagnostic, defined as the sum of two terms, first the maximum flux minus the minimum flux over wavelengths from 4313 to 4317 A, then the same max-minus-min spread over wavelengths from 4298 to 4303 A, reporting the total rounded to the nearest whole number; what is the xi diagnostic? 15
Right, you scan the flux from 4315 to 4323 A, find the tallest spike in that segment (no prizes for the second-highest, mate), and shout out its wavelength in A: 4317.68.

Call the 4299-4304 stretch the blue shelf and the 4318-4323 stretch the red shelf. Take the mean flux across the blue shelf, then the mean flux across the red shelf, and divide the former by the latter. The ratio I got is 0.91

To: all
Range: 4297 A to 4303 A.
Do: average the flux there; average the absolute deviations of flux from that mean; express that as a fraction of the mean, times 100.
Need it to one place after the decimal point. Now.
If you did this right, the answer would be 6.5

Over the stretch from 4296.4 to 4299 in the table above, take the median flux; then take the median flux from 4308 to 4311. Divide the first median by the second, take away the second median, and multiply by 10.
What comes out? -560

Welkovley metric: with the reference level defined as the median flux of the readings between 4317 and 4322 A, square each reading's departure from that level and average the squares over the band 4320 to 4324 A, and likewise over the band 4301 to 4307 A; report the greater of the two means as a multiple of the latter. 1.0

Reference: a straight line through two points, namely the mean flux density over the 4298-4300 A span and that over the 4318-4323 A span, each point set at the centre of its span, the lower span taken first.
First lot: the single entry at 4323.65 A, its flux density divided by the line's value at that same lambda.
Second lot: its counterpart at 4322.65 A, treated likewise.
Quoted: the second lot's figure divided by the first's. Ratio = 0.90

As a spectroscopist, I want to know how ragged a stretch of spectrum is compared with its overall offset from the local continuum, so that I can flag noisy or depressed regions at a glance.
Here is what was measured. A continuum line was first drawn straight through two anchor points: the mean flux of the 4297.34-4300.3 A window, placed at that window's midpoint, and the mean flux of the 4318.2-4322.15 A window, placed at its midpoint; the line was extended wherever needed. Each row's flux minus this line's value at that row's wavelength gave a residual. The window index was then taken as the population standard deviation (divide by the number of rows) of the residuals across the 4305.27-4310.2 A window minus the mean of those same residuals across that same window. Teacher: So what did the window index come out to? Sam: 10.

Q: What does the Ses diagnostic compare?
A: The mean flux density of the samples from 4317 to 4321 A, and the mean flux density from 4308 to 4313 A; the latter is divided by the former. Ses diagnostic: 0.89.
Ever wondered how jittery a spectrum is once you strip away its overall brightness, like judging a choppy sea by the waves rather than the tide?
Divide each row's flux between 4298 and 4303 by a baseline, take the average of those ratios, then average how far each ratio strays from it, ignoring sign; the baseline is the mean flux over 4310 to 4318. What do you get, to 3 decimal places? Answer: 0.045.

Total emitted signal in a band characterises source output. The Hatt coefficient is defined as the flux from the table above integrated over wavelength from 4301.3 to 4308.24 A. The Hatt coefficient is 416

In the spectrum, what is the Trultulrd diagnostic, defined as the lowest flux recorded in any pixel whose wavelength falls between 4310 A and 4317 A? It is 56.76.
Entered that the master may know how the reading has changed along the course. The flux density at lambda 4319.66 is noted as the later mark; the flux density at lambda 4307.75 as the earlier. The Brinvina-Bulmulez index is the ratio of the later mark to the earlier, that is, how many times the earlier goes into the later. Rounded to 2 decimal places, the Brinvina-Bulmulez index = 1.05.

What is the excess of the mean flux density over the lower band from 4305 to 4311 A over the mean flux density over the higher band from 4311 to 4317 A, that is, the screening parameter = -3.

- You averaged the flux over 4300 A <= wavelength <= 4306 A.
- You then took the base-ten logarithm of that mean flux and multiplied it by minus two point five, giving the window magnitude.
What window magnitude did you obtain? -4.43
